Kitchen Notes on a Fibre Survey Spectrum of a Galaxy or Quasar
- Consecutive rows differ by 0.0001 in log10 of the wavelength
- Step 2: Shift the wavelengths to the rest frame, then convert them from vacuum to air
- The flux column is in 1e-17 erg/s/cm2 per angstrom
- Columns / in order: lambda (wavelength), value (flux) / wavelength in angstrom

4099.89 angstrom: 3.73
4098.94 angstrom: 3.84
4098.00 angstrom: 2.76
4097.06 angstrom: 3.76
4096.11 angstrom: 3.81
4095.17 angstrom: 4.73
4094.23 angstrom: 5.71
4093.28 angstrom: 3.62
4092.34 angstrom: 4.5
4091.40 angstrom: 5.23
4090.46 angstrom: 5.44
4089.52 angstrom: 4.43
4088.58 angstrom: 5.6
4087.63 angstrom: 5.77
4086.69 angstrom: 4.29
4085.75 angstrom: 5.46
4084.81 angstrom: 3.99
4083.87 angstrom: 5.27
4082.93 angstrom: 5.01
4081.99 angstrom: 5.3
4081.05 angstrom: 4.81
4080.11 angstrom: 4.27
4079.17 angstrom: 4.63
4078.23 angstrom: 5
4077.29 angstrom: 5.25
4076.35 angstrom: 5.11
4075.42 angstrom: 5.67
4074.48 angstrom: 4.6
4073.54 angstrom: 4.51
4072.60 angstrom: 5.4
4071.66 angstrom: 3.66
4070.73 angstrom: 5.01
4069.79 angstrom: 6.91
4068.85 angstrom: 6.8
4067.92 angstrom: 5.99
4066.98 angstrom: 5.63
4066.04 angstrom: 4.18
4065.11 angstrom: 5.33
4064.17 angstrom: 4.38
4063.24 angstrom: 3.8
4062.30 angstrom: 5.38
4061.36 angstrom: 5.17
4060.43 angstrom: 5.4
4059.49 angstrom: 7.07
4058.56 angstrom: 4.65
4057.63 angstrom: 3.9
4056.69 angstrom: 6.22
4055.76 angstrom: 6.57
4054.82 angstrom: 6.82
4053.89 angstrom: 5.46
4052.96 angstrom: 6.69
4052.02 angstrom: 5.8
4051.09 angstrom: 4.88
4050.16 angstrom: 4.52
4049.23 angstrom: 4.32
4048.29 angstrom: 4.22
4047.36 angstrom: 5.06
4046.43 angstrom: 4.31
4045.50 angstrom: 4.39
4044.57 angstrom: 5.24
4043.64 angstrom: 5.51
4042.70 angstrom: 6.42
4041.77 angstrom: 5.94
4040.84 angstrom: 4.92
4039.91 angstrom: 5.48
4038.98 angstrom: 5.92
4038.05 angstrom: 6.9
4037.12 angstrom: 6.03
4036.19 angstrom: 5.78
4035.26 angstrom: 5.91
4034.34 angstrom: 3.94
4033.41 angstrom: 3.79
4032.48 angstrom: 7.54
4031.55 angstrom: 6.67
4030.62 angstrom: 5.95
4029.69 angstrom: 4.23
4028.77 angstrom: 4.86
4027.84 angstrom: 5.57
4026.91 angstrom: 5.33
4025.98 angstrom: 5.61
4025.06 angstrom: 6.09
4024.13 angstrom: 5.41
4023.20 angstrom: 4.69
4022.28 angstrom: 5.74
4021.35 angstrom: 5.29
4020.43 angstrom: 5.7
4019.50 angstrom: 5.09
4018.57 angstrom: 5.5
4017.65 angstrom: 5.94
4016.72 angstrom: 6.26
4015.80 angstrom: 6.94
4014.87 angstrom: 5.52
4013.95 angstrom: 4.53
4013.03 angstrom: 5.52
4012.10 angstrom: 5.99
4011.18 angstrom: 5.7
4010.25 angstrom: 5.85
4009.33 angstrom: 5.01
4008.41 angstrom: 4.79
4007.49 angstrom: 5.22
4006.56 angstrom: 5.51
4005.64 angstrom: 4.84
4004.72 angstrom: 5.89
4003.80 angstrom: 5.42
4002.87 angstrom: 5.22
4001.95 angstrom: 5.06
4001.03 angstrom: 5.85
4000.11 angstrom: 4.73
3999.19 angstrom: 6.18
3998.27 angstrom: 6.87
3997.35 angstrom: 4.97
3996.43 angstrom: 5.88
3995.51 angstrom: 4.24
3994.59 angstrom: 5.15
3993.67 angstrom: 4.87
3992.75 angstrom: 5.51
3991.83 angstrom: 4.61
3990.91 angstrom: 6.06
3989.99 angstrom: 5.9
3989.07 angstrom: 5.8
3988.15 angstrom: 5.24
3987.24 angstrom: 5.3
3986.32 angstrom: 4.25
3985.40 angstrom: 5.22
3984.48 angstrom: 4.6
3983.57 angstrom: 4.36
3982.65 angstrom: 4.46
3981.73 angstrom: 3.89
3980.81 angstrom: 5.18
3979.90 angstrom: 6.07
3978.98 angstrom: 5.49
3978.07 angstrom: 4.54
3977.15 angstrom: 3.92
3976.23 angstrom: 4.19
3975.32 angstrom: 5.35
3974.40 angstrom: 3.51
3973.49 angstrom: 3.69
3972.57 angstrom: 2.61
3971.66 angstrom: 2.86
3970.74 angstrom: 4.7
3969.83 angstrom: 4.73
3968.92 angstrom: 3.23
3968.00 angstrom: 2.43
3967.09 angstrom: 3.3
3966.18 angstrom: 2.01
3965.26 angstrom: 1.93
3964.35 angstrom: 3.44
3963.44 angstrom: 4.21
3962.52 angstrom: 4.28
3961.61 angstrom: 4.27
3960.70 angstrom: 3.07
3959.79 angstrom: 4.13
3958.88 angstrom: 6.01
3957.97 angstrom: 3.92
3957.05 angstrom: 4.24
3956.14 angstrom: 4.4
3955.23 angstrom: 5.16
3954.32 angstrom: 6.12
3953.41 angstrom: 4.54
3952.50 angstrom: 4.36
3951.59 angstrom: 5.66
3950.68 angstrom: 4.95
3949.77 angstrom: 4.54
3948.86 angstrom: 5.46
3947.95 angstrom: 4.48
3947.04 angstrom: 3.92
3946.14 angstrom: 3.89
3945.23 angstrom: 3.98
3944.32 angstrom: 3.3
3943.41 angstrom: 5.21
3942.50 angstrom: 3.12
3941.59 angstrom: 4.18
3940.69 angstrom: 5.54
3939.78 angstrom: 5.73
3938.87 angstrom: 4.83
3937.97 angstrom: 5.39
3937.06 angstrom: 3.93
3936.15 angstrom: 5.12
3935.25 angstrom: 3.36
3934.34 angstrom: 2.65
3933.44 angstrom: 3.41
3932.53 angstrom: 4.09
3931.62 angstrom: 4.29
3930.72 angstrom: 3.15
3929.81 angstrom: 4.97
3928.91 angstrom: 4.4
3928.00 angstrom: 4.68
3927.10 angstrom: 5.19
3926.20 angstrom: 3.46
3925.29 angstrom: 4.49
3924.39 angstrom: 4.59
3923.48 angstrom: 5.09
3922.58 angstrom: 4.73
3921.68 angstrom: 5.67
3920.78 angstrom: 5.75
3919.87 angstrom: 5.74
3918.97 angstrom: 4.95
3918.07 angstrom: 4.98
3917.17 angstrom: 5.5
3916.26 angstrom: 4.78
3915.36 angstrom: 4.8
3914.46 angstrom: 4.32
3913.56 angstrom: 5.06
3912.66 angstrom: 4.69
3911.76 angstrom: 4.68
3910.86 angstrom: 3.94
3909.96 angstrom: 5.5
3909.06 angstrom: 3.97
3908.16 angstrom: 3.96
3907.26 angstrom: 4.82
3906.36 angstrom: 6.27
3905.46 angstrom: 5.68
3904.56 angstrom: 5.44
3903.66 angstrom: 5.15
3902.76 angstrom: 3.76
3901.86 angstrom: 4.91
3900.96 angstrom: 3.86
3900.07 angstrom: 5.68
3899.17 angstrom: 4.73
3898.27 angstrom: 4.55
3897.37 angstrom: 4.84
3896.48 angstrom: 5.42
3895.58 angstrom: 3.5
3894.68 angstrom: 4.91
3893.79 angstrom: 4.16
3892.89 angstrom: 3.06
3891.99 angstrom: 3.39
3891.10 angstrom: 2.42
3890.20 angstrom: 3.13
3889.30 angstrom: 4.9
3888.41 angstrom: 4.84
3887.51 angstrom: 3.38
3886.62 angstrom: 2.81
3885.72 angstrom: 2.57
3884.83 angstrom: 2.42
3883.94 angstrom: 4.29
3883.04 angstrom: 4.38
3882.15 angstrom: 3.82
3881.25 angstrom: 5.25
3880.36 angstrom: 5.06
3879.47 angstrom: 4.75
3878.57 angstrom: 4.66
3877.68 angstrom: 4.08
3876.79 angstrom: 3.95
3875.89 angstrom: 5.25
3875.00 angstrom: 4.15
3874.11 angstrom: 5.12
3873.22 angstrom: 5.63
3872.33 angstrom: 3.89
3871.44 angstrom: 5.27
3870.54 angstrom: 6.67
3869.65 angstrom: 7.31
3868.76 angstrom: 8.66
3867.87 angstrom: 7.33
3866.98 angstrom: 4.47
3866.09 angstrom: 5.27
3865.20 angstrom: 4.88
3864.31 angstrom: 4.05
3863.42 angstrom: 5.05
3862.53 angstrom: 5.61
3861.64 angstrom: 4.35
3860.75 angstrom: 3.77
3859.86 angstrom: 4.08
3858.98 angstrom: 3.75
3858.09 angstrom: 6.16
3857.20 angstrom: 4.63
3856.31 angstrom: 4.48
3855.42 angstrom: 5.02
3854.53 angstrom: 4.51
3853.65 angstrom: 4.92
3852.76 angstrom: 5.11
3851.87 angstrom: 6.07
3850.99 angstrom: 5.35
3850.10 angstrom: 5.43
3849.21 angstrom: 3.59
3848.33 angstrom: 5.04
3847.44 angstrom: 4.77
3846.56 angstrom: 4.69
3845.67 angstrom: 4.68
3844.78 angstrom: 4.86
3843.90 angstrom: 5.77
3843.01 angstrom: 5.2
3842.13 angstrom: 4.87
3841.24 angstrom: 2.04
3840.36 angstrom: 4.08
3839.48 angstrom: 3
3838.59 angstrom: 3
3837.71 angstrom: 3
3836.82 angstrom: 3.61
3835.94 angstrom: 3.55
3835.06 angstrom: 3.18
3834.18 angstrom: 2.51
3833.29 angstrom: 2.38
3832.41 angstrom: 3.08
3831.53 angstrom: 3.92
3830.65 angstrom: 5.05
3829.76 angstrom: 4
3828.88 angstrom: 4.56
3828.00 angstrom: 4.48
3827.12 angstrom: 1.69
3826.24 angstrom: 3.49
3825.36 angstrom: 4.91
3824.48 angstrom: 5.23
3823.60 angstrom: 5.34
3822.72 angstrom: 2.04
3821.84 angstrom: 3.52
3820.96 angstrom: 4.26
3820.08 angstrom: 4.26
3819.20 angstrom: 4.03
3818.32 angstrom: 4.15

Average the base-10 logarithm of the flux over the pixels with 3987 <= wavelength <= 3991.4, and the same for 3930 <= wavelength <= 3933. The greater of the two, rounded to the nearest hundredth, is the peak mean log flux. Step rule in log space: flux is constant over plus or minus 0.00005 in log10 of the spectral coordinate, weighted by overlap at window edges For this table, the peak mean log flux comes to 0.75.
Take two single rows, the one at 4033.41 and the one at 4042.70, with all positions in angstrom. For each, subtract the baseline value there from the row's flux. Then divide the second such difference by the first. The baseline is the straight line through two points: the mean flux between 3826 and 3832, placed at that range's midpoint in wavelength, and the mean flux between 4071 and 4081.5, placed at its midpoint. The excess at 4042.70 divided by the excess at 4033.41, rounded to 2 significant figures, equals -2.0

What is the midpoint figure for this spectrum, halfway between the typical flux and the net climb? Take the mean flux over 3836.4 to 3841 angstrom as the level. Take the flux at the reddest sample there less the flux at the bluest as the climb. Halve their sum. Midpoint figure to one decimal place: 1.9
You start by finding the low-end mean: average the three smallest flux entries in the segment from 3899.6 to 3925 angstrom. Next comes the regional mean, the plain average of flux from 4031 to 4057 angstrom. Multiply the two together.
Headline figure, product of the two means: 21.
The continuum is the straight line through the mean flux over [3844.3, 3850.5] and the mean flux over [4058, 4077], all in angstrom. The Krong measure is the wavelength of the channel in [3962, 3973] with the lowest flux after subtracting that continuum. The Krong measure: 3965.26 angstrom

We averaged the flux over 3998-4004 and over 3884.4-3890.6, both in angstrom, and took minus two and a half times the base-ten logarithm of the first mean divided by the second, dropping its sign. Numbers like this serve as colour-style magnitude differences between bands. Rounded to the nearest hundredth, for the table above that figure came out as 0.53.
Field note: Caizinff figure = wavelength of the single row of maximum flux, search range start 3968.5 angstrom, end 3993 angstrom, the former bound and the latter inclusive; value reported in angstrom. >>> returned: 3979.90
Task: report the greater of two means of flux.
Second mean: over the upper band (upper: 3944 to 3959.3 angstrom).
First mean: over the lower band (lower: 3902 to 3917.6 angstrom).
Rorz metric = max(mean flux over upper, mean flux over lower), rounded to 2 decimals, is 4.84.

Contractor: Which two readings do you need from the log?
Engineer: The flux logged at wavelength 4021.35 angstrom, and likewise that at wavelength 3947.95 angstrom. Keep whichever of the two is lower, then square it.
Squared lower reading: 20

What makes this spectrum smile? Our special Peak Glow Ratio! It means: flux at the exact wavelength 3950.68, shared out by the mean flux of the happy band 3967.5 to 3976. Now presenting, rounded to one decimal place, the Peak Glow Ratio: 1.3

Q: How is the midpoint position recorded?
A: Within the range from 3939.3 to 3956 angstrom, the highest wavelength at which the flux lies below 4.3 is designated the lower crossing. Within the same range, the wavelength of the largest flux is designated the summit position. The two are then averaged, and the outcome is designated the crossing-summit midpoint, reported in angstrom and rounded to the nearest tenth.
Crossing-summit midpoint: 3950.7 angstrom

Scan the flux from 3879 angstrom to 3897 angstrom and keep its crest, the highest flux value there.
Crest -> 5.42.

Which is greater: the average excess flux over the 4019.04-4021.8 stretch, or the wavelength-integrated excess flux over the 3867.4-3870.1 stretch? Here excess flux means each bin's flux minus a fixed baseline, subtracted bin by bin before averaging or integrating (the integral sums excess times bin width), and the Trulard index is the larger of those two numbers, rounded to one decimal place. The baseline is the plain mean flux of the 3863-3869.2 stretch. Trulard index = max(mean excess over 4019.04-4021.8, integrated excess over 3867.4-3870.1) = 5.6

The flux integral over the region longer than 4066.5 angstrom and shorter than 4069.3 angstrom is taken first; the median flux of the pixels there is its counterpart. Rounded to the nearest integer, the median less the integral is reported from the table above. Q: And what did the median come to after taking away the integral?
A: -11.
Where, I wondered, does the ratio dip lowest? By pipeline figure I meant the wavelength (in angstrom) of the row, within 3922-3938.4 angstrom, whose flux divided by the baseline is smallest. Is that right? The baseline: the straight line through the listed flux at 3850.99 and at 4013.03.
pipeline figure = 3934.34 angstrom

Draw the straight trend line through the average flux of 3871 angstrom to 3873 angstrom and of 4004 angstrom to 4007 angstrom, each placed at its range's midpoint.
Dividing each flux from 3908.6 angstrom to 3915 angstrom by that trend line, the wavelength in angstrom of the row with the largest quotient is 3909.96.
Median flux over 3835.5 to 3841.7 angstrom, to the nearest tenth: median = 3.0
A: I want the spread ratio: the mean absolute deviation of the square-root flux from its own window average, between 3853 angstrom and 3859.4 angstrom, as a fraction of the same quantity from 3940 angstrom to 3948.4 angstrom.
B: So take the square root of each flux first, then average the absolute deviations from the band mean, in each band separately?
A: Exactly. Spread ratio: 0.78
